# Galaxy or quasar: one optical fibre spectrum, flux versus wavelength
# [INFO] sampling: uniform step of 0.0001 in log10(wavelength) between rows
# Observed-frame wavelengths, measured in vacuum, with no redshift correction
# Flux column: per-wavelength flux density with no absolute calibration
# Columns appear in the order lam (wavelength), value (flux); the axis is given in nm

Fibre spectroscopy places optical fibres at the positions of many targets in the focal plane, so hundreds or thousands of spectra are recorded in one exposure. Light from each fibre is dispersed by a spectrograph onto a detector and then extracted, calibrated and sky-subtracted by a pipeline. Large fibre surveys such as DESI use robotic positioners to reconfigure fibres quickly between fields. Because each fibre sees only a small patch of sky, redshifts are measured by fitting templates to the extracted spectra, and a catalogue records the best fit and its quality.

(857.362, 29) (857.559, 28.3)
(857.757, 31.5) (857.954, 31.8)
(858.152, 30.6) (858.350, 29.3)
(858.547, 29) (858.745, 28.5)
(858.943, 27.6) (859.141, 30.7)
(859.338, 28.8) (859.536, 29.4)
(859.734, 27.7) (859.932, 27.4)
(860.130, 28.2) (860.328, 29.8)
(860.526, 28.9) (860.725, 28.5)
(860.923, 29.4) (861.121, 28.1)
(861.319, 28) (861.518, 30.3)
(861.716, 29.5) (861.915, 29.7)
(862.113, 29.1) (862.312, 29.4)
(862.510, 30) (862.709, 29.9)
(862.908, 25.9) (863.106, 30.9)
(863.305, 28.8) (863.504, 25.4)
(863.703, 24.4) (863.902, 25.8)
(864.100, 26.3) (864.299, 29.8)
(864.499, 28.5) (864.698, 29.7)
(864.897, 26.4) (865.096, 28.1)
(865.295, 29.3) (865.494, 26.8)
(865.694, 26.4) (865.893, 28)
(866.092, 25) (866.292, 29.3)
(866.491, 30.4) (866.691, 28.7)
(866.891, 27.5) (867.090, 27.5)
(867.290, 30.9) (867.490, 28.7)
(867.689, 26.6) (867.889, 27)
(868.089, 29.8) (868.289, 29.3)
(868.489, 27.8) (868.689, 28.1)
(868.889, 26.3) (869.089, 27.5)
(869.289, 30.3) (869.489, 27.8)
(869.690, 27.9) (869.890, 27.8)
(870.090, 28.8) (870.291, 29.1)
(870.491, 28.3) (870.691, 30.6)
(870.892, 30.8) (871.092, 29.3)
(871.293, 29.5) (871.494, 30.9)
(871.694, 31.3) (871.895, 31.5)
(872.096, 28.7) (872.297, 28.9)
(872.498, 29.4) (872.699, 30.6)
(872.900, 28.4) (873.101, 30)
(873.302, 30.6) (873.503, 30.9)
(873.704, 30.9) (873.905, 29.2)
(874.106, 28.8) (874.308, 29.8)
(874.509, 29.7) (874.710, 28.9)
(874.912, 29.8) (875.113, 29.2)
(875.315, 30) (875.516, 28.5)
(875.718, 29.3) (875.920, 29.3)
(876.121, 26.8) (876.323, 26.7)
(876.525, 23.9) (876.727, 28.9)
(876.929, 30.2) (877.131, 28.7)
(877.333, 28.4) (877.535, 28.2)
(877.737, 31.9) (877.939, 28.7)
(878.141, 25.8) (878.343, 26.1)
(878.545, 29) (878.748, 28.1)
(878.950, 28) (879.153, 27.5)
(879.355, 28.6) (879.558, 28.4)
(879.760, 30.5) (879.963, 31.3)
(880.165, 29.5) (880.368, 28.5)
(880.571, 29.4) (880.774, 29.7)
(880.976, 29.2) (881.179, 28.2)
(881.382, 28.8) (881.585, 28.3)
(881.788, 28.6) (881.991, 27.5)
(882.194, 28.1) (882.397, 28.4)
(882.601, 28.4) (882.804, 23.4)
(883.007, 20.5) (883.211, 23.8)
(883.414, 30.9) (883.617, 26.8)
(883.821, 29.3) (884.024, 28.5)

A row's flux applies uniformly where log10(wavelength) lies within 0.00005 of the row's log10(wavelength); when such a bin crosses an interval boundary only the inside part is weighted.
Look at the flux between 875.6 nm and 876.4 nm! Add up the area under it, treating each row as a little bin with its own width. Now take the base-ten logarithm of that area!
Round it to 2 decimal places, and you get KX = 1.35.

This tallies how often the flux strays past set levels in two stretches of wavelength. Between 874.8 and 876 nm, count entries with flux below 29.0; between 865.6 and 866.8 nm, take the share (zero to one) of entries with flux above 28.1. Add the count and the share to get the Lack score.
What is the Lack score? 1.5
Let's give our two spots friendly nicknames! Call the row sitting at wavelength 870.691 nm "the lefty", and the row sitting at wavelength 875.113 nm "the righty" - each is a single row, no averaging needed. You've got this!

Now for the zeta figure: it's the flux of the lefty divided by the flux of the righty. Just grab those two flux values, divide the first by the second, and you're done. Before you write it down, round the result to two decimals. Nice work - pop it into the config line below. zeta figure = 1.05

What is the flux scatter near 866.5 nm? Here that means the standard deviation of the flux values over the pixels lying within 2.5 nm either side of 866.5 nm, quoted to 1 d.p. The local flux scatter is 1.5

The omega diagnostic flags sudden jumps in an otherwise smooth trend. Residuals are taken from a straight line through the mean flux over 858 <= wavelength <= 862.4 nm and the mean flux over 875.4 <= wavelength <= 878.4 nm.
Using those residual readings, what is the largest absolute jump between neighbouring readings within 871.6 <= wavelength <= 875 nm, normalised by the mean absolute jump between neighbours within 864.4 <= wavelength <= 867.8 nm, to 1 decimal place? 1.4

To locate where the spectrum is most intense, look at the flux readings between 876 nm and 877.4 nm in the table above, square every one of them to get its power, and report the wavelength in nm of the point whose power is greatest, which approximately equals 876.929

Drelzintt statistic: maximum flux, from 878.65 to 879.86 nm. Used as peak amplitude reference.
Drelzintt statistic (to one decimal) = 30.5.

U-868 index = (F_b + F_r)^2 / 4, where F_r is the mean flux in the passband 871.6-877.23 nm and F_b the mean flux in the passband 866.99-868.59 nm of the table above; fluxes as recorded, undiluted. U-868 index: 832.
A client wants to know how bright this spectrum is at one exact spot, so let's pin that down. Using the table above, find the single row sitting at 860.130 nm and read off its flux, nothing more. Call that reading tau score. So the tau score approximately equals 28.2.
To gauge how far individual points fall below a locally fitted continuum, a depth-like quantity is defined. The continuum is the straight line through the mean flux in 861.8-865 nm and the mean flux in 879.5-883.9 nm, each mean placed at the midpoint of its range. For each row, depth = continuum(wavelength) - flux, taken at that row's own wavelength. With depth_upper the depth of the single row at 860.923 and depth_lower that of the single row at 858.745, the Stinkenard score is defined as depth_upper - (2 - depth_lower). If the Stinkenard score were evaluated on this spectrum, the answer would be -3.6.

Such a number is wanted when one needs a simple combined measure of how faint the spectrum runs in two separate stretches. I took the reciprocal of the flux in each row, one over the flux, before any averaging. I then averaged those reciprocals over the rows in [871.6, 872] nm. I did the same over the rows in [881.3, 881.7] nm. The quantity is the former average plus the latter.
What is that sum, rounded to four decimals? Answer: 0.0669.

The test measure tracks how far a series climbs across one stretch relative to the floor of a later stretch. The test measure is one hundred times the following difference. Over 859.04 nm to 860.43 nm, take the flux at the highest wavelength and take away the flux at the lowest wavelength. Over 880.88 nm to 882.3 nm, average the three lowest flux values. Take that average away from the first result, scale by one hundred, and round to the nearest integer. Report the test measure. -2883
